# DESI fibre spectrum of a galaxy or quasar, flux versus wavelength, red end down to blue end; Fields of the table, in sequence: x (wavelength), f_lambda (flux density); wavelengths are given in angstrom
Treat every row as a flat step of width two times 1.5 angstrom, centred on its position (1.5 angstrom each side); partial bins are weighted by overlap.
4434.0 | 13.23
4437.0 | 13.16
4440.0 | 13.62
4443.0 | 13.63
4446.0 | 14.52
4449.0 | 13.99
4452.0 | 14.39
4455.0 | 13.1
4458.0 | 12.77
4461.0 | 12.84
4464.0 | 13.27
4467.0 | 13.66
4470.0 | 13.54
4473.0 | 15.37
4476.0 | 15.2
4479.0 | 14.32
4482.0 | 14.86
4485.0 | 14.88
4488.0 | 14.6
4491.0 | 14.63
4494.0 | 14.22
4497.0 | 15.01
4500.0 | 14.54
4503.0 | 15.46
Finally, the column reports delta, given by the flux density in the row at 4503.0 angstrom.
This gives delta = 15.46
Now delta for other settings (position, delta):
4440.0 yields 13.62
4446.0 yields 14.52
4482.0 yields 14.86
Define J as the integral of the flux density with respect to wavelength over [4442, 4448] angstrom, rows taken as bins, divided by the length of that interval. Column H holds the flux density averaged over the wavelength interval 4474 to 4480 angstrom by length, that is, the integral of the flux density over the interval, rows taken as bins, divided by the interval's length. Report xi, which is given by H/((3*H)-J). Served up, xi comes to 0.488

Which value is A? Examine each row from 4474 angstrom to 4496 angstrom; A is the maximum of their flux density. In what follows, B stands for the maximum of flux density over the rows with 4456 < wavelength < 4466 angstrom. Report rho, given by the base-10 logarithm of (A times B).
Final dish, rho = 2.30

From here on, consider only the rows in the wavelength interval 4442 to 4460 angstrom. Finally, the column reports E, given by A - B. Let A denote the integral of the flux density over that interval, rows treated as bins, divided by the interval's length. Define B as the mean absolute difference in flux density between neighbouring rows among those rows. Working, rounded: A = 13.7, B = 0.69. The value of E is 13.0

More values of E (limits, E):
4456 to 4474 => 12.9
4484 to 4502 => 14.3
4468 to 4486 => 14.0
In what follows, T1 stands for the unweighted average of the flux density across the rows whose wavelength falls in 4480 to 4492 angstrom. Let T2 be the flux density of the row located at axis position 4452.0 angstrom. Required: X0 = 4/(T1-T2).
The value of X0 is 11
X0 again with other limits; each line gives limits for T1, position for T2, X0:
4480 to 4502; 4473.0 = -6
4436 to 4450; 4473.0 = -3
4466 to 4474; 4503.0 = -3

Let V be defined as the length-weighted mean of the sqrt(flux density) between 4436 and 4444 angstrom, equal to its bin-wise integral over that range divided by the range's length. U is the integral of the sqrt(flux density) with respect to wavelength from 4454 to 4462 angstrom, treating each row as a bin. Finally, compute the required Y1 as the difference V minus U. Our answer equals -25.06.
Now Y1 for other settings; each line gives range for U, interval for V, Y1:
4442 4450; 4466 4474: -26.25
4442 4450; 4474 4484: -26.16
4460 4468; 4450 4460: -25.46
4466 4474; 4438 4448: -26.35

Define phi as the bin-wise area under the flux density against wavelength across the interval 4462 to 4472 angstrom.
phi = 136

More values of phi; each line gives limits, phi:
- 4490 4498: 117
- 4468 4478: 146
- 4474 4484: 148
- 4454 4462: 103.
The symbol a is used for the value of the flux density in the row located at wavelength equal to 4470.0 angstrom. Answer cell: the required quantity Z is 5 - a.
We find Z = -8.5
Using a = 13.54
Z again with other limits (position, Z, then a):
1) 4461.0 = -7.8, 12.84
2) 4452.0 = -9.4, 14.39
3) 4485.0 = -9.9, 14.88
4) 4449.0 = -9.0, 13.99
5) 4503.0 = -10.5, 15.46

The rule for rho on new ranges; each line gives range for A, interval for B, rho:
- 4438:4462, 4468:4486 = 2.35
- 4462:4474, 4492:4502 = 2.36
